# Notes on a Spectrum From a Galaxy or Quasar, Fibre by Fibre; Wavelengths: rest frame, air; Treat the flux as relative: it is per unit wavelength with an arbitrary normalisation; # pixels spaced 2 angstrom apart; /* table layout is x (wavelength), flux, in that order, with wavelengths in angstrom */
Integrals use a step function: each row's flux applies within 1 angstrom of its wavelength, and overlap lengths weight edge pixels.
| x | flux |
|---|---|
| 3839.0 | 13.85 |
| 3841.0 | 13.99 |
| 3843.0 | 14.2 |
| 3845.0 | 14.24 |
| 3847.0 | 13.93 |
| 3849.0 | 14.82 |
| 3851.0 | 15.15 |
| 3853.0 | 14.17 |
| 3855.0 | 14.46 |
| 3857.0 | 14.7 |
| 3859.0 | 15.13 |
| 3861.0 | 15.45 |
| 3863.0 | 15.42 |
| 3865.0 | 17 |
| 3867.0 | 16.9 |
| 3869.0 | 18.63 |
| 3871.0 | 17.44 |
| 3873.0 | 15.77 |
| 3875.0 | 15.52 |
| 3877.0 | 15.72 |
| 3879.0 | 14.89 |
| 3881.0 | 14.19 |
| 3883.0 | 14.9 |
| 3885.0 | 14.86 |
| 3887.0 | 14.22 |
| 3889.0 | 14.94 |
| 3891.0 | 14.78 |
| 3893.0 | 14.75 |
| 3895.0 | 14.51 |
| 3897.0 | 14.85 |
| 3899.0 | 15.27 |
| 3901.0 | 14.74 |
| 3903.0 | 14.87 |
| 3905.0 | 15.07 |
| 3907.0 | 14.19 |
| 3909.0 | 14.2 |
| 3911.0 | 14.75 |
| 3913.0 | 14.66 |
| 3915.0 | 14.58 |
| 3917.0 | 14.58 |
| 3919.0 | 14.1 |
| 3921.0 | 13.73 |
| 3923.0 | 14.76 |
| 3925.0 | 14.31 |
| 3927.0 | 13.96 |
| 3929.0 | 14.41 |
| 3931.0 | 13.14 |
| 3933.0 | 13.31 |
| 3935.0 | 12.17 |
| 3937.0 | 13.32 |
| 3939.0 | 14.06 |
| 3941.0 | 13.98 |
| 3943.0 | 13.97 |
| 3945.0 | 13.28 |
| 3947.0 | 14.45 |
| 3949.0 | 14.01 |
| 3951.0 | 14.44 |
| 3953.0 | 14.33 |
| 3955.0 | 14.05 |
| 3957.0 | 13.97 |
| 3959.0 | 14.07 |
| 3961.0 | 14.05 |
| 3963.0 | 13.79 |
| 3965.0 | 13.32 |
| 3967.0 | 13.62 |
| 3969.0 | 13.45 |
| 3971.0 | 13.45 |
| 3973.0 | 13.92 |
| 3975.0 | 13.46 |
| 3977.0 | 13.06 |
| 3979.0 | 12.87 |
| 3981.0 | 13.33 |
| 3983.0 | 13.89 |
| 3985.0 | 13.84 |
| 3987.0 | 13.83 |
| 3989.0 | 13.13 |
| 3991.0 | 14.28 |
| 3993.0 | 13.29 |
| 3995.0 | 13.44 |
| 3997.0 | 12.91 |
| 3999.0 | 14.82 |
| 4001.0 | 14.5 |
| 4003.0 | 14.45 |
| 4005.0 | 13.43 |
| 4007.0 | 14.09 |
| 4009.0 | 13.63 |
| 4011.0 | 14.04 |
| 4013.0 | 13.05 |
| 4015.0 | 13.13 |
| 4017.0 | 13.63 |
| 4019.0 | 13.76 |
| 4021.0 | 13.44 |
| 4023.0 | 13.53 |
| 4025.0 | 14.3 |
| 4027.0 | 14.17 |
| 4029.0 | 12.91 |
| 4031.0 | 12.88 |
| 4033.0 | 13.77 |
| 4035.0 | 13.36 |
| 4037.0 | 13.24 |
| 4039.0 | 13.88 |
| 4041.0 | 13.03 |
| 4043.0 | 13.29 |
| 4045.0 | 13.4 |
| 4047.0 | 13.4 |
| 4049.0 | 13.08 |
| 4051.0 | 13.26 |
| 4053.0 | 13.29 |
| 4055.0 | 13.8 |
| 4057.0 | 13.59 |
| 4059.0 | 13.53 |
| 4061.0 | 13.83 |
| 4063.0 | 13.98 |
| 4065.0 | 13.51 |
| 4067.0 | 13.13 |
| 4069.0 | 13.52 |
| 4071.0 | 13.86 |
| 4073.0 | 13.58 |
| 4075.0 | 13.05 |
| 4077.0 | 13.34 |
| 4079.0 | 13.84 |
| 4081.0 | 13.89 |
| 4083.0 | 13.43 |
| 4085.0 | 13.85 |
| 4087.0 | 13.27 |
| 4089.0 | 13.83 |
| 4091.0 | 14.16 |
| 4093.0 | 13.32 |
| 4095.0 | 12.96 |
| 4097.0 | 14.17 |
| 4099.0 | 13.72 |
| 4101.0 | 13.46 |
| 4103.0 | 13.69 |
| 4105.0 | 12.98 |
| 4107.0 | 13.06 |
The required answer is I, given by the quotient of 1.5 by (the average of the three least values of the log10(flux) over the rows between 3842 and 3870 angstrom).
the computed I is 1.31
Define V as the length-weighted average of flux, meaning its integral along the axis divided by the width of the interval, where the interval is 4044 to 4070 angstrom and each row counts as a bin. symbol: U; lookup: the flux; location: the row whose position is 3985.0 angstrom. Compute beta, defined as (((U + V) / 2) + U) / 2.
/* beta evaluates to 13.8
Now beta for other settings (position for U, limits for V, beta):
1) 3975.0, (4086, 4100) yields 13.5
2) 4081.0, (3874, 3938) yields 14.0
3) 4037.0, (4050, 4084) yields 13.3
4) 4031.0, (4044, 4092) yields 13.0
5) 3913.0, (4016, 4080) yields 14.4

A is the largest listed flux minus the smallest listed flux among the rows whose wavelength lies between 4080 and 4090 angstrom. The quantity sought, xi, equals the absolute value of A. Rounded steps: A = 0.6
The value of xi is 0.62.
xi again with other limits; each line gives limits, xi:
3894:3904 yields 0.76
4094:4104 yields 1.21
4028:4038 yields 0.89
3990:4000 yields 1.91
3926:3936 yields 2.24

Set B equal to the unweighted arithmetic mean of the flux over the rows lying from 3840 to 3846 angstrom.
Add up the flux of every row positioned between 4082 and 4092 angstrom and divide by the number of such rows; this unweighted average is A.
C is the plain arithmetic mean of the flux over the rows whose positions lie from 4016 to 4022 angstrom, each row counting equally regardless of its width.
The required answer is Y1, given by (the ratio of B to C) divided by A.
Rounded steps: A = 13.7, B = 14.1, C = 13.6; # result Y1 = 0.076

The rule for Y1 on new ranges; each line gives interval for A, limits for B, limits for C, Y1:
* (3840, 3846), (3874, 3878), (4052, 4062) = 0.081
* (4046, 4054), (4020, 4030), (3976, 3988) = 0.077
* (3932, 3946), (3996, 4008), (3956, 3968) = 0.076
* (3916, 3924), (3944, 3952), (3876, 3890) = 0.066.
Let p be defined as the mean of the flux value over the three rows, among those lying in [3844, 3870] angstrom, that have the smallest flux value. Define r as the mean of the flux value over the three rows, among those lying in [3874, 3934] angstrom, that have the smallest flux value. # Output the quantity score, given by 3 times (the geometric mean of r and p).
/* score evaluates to 41.2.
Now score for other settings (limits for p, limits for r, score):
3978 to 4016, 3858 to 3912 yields 40.7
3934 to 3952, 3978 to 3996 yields 39.0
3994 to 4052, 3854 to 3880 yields 41.3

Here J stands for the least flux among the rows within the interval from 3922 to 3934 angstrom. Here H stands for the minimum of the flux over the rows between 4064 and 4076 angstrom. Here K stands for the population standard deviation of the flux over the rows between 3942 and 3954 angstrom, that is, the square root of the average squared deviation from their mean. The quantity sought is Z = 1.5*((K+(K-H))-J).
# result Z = -38.1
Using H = 13.05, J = 13.14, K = 0.41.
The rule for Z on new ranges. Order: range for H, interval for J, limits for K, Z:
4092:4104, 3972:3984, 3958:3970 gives -37.9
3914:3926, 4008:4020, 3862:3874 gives -37.0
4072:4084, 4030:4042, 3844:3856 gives -37.7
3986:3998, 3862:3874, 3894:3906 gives -41.8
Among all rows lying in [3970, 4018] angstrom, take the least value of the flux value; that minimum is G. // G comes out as 12.87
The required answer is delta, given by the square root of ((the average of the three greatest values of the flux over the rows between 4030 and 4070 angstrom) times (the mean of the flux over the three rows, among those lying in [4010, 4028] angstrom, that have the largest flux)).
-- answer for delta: 14.0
